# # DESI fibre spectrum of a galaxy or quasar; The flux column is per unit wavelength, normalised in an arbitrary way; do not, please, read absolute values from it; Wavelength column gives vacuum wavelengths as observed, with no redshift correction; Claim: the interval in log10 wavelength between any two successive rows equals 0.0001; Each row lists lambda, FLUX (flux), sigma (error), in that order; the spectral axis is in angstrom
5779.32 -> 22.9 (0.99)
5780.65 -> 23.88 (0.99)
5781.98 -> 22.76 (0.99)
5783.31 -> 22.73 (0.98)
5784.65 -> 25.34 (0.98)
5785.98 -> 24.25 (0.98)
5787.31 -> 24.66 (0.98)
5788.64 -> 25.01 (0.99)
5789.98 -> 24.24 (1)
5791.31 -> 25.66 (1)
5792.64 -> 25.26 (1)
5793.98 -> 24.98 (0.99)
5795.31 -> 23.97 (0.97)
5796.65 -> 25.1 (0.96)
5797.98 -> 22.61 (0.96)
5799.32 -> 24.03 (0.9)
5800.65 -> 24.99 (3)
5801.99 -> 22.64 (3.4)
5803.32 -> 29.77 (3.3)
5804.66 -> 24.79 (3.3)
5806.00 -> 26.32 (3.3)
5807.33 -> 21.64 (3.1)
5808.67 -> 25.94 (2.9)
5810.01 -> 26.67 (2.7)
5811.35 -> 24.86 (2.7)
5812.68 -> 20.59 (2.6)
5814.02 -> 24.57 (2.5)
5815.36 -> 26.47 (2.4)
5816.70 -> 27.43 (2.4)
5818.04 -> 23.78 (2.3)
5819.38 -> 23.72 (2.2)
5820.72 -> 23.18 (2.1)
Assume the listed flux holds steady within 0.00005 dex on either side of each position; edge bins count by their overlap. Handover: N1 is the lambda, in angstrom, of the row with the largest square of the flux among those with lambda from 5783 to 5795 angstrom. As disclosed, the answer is 5791.31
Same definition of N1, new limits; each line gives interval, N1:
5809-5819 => 5816.70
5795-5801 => 5796.65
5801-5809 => 5803.32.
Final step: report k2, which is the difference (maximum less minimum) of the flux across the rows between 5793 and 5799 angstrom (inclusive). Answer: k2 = 2.5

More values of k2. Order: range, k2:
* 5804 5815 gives 6.1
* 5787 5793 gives 1.4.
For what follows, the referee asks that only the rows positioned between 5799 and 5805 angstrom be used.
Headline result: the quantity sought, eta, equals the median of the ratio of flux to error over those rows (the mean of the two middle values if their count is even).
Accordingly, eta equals 8.3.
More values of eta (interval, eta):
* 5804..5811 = 8.0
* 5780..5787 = 24.1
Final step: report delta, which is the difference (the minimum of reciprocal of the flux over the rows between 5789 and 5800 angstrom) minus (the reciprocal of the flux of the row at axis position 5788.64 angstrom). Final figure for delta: -0.001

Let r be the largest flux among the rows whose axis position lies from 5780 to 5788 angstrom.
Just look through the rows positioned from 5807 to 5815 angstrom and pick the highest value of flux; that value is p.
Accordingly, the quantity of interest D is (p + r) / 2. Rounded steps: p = 26.67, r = 25.34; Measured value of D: 26.0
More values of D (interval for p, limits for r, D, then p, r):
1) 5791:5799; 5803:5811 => 27.7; 25.66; 29.77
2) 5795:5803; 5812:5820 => 26.3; 25.1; 27.43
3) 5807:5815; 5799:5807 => 28.2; 26.67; 29.77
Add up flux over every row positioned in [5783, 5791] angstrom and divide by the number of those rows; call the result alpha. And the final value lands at 24.4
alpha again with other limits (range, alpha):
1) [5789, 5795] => 25.0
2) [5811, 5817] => 24.8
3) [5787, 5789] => 24.8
